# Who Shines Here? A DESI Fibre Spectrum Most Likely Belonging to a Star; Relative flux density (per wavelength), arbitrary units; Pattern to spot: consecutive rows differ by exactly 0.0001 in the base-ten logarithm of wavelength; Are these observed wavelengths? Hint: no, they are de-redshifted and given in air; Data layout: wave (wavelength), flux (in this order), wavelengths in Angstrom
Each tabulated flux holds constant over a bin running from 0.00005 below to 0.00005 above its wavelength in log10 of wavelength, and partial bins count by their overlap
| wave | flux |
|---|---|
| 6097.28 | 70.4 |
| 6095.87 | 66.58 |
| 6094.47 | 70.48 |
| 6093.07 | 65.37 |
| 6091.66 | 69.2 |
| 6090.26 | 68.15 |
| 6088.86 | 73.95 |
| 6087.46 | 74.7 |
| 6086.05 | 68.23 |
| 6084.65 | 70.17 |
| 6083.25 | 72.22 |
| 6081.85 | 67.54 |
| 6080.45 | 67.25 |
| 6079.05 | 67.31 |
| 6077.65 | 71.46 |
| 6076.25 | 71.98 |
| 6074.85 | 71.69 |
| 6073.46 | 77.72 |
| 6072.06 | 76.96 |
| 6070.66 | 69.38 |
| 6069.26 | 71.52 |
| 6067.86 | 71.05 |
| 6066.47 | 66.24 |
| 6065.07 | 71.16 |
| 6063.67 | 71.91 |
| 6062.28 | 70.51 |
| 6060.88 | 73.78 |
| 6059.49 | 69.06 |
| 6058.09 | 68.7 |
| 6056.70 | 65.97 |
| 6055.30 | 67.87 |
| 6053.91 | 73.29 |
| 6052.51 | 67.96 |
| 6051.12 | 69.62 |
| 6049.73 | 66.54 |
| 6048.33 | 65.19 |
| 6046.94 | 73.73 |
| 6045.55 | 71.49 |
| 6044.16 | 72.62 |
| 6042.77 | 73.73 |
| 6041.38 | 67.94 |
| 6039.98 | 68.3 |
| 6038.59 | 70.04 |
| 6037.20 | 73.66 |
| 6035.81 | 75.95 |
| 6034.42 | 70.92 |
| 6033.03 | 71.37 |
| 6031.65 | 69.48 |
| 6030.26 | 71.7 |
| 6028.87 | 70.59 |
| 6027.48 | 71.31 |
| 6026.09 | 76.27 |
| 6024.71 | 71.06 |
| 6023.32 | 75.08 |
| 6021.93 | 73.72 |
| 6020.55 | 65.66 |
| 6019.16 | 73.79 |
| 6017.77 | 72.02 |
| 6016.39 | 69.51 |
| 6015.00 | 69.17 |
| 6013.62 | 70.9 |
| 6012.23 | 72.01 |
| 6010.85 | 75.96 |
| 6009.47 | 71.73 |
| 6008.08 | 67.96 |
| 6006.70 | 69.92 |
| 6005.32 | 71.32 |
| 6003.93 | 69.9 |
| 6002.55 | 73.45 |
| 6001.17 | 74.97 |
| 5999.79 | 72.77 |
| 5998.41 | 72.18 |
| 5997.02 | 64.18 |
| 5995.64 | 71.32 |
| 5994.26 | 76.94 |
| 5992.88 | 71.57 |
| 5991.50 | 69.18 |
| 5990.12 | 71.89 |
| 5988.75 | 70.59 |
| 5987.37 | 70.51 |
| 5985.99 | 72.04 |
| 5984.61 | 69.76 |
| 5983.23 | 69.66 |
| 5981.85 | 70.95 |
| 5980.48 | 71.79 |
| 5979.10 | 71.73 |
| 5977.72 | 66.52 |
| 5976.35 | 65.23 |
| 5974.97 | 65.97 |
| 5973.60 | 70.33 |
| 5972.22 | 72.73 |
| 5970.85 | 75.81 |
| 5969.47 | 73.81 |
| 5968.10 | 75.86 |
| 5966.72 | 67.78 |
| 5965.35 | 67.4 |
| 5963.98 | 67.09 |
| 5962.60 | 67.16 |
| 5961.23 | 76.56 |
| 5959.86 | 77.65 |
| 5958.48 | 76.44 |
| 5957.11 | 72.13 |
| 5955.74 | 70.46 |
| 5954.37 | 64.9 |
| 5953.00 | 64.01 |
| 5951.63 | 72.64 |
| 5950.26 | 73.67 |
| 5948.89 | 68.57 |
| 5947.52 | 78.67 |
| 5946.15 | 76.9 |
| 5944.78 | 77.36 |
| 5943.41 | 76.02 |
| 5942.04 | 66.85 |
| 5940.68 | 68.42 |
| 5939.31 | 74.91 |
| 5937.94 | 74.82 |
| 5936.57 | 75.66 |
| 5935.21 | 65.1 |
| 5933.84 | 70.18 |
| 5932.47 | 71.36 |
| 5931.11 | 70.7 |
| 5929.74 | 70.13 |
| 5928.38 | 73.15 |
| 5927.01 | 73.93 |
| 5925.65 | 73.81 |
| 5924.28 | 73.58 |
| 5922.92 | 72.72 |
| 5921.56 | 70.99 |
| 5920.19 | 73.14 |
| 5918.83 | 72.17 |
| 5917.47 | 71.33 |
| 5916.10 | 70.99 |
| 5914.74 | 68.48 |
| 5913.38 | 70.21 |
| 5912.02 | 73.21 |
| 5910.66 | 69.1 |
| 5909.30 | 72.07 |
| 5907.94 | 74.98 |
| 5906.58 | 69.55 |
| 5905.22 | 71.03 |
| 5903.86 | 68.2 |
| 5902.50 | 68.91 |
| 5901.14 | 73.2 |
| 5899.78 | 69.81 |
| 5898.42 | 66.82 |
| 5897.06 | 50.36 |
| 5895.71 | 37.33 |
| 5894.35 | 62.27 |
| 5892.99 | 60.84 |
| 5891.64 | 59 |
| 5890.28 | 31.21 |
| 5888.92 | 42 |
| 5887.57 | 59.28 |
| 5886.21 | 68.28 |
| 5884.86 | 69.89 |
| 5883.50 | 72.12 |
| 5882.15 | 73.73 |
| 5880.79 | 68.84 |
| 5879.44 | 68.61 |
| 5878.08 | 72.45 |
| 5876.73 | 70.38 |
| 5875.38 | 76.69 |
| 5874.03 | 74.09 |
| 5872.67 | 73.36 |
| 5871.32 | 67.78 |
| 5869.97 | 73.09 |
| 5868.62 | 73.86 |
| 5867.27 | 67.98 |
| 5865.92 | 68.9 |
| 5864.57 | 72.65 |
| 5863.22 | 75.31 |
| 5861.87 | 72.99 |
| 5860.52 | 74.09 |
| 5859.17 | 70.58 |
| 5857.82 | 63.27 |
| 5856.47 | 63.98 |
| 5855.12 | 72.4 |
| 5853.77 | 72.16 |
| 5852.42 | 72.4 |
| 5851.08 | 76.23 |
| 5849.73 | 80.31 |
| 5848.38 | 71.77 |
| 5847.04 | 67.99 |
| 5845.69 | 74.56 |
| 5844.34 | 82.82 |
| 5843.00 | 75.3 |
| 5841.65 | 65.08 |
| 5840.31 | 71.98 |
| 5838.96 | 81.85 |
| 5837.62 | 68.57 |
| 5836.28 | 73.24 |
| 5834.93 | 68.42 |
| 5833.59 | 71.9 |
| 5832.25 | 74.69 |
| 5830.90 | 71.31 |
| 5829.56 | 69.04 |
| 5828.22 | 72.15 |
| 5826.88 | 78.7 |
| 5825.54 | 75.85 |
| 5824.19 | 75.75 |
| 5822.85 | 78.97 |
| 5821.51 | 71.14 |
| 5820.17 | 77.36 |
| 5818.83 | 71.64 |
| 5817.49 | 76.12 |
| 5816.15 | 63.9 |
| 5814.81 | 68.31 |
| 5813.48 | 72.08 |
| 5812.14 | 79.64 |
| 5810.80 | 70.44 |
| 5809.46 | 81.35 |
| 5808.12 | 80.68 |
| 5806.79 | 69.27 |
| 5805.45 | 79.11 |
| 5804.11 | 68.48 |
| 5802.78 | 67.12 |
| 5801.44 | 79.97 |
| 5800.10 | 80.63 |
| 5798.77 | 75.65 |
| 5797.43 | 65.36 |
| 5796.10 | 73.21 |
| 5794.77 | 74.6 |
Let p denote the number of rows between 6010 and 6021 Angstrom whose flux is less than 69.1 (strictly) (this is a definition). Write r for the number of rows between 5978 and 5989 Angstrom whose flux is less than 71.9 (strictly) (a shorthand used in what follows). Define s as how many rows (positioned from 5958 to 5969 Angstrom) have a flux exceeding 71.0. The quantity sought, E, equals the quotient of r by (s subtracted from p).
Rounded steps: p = 1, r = 7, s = 4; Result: -2.3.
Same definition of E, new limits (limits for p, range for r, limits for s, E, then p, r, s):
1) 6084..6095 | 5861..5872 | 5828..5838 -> -1.5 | 3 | 3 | 5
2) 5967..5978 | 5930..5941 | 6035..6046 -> -2.5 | 3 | 5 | 5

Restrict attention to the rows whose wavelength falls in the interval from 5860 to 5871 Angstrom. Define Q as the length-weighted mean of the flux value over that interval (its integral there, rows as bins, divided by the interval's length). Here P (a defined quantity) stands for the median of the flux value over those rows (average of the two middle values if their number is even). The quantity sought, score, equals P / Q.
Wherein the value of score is 1.01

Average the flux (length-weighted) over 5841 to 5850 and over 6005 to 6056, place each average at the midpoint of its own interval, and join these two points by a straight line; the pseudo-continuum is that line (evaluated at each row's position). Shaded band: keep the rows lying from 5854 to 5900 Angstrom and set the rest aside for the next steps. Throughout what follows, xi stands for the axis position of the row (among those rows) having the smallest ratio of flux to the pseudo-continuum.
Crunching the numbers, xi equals 5890.28 Angstrom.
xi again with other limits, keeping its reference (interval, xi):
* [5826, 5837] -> 5834.93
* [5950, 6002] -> 5953.00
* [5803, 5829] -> 5816.15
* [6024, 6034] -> 6031.65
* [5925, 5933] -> 5929.74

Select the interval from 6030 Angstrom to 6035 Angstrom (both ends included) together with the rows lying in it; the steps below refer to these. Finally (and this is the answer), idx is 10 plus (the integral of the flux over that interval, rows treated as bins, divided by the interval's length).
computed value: 80.9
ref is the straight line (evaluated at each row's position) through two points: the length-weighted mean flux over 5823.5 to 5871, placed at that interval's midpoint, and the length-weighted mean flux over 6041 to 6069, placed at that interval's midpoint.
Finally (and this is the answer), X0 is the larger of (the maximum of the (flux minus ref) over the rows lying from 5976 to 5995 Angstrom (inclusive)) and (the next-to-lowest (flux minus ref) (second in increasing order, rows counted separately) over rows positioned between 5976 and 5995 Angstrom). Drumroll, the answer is 6.2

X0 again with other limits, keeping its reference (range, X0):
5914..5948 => 7.4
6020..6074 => 8.0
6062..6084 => 8.0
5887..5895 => -9.7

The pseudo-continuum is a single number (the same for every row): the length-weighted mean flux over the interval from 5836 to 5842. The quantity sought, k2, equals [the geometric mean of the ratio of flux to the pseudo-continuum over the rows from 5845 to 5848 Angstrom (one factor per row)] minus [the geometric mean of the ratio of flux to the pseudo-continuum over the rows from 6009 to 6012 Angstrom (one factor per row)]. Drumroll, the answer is -0.04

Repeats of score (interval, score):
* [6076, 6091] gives 1.00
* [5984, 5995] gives 0.99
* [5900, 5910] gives 1.00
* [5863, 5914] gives 1.04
